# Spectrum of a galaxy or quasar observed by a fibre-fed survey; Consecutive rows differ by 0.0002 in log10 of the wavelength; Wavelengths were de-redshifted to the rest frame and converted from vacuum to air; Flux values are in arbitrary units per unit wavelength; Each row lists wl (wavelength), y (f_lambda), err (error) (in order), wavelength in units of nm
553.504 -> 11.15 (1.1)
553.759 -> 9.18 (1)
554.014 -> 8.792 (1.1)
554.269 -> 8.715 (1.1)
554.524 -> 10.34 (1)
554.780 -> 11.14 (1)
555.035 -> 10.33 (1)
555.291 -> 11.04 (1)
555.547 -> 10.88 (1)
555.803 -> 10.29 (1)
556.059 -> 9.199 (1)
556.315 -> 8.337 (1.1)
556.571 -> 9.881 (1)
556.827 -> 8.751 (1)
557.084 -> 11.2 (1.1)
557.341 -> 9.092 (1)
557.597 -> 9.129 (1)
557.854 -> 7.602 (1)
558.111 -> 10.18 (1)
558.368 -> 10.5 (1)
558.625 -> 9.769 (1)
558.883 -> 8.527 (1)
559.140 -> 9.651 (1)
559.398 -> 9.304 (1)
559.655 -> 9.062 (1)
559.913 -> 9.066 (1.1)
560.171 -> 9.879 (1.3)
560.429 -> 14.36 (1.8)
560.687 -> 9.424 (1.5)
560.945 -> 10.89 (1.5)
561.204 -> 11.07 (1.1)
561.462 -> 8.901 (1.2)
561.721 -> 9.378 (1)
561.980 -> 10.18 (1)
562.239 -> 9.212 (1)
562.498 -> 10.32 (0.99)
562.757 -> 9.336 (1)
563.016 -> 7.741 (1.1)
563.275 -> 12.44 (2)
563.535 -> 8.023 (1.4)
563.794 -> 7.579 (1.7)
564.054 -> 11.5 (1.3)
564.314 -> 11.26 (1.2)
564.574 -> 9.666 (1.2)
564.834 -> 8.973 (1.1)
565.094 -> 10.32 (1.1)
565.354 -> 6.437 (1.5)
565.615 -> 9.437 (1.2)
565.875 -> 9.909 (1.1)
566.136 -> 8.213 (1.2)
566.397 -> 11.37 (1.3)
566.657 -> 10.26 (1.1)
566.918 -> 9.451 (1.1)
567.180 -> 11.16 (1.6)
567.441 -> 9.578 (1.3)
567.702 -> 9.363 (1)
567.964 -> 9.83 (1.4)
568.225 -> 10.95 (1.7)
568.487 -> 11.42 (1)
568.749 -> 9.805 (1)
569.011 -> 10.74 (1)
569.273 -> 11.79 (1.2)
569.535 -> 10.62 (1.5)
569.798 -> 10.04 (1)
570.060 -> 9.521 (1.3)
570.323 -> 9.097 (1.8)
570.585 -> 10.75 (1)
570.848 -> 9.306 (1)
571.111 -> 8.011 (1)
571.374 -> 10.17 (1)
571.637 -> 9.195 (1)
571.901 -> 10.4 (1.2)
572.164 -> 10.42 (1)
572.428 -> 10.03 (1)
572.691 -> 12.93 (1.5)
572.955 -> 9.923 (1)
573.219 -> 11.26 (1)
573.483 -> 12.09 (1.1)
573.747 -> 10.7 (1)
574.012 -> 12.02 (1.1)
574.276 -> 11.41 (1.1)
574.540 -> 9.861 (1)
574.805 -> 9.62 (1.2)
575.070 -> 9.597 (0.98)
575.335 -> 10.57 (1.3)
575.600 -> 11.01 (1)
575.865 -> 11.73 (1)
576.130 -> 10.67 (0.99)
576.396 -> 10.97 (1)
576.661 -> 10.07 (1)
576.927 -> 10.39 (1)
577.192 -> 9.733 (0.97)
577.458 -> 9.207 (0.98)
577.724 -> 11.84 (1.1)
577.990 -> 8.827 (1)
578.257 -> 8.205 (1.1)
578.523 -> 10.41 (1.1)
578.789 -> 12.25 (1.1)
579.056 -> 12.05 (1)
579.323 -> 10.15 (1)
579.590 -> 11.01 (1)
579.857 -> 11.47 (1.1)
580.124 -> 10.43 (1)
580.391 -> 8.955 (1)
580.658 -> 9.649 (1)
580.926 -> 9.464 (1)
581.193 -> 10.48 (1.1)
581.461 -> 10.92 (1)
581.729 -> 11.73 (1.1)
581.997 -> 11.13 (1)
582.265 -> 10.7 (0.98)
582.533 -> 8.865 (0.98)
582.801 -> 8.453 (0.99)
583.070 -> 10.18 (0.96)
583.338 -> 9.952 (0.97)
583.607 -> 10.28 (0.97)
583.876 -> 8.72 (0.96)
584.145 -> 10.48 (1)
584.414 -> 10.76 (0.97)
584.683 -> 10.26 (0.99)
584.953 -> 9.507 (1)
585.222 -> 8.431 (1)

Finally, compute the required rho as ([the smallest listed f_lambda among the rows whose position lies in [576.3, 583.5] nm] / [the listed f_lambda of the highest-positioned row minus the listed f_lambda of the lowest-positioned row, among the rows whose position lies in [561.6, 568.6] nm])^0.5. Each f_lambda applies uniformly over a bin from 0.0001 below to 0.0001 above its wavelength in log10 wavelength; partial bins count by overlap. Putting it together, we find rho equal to 2.0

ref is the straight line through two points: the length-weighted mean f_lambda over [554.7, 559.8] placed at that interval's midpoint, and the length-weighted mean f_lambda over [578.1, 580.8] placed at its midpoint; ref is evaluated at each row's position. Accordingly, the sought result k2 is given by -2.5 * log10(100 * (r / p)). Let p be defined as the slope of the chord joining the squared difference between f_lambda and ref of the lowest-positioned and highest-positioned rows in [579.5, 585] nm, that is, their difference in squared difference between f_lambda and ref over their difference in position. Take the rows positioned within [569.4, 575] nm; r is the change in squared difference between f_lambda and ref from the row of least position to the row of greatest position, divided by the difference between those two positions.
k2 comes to -3.12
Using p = 0.17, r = 0.03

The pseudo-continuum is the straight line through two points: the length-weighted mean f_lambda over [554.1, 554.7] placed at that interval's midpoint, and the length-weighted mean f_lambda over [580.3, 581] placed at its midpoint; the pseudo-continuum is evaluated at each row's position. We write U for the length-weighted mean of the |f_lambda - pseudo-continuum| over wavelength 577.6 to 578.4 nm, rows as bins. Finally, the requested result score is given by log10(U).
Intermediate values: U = 1.38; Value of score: 0.14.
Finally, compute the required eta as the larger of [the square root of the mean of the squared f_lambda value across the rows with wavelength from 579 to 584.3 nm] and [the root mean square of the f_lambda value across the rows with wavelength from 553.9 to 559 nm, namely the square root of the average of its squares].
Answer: 10.3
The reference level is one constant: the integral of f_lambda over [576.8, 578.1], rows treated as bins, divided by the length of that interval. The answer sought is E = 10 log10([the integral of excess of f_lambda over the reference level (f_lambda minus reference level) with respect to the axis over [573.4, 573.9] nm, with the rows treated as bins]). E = -1.8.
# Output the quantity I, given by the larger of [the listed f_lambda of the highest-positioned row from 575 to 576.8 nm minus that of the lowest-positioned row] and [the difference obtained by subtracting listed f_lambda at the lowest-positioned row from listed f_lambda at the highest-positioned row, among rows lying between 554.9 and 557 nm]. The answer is 0.5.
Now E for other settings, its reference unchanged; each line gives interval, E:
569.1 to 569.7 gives -1.9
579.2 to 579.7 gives -5.6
